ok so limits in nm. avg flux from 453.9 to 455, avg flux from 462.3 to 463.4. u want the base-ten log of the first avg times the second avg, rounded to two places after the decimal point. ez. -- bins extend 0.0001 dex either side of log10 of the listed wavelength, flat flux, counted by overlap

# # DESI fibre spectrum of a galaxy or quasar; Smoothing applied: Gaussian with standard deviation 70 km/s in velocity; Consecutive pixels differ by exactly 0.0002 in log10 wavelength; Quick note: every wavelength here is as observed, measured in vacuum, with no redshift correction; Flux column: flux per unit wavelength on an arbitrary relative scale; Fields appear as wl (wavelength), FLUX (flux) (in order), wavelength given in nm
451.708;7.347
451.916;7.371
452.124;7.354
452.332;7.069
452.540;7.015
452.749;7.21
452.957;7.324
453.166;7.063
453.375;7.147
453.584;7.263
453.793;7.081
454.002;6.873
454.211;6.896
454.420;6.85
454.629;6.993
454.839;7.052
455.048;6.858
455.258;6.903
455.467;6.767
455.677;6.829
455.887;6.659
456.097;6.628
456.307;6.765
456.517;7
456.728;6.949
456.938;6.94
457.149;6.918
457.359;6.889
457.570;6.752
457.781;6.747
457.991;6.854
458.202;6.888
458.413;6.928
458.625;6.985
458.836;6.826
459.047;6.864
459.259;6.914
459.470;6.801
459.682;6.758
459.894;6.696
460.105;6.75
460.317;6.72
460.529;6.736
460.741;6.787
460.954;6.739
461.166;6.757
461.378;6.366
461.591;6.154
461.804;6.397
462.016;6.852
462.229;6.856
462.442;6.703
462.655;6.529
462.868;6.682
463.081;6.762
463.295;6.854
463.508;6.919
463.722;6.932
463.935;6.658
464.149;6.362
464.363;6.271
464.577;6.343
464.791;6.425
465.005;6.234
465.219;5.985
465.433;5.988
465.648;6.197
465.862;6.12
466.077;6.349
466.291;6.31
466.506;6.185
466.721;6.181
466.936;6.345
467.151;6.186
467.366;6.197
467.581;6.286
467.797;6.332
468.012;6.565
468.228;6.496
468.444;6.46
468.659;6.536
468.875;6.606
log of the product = 1.67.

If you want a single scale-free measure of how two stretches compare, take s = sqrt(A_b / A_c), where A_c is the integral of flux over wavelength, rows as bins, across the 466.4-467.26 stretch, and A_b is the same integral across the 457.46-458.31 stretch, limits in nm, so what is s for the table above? 1.04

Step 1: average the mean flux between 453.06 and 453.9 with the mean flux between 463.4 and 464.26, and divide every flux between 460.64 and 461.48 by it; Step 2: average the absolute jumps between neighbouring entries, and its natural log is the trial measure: -3.8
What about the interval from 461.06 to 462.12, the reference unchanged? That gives -3.1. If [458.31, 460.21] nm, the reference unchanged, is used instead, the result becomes -4.6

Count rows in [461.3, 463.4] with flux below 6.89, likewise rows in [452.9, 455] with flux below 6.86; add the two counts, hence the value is 11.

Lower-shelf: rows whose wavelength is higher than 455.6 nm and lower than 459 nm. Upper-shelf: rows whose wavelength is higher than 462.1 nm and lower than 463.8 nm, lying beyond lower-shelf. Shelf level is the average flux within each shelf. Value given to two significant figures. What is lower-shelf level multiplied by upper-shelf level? 46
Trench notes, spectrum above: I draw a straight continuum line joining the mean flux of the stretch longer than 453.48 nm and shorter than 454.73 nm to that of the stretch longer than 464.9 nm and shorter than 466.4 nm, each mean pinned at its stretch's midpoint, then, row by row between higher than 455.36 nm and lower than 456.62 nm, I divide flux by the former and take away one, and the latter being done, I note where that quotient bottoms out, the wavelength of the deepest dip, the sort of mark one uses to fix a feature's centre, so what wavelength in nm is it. 456.097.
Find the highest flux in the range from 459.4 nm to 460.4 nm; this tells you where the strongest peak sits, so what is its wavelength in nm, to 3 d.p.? 459.470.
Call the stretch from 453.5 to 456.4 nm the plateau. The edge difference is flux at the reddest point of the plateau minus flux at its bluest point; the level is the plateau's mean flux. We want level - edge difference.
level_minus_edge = 7.38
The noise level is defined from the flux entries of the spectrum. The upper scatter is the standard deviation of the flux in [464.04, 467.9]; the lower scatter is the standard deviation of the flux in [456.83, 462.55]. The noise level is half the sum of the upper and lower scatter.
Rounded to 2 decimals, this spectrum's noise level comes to 0.15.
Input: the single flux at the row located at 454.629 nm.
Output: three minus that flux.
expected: -4.0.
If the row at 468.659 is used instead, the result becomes -3.5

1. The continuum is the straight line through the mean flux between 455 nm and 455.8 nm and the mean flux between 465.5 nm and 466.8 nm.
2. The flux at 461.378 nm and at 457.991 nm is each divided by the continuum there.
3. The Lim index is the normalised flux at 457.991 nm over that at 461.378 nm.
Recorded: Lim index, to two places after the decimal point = 1.05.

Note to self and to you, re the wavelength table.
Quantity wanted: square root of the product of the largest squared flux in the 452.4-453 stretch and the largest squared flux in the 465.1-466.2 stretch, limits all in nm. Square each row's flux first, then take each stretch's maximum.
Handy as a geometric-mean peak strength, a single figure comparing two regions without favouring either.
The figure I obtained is 46.5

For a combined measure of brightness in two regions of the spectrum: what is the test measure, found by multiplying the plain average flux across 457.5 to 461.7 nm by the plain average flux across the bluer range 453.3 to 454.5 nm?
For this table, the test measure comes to 47.4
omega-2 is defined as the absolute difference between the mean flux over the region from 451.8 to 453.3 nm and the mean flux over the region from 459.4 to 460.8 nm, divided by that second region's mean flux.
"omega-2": 0.067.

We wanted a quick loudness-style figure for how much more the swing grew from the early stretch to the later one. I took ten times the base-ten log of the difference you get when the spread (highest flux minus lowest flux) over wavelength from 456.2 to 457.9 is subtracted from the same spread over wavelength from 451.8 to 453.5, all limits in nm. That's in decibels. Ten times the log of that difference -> -10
